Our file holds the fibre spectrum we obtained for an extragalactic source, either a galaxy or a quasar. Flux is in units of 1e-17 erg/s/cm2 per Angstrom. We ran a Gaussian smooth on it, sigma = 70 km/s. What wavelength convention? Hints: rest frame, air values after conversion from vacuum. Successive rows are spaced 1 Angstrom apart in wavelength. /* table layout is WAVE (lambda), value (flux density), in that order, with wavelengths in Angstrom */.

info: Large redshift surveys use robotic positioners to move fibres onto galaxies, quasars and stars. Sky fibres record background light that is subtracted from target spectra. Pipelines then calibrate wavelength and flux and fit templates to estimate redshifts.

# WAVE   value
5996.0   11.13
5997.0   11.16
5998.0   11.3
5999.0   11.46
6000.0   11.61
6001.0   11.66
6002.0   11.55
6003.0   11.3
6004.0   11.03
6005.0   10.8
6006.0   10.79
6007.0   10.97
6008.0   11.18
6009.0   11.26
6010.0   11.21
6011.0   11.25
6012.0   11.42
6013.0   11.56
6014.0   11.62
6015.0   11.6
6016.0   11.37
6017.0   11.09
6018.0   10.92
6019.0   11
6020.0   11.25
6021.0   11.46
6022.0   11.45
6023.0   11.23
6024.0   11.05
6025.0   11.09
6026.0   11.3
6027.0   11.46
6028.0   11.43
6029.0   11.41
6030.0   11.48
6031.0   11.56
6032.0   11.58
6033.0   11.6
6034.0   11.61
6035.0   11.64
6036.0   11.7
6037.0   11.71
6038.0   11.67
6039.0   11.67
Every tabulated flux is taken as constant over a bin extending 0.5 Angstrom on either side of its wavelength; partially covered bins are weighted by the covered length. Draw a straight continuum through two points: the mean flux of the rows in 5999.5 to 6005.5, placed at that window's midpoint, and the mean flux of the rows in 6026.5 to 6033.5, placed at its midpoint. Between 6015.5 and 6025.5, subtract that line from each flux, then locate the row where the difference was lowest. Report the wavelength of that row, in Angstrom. 6018.0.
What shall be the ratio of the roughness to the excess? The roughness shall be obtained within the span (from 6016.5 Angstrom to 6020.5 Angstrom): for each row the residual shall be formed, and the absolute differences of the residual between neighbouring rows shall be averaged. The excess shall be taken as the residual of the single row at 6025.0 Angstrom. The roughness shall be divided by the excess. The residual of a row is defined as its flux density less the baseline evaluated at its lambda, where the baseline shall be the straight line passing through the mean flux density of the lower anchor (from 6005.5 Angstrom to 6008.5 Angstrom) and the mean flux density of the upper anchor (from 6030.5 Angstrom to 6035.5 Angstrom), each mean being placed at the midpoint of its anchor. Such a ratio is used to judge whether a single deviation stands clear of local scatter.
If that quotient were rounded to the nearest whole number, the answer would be 0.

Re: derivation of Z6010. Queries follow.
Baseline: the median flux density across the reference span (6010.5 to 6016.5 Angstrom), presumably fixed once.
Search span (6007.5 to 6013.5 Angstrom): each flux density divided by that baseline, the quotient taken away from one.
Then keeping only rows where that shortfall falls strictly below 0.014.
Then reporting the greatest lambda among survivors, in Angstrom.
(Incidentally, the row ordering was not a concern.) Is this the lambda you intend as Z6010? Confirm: 6013.0 Angstrom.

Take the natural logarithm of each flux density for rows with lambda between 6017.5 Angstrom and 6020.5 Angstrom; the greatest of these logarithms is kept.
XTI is 2.42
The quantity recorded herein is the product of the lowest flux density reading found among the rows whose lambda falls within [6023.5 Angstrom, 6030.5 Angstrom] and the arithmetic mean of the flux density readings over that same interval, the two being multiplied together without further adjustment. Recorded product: 125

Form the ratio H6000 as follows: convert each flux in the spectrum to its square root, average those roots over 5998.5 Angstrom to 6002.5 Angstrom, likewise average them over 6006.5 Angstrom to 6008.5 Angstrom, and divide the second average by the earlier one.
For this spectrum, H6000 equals 0.978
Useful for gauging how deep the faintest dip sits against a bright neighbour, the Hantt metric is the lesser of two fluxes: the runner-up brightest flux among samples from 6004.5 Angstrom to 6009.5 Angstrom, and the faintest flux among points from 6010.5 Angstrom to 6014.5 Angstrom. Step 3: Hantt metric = 11.2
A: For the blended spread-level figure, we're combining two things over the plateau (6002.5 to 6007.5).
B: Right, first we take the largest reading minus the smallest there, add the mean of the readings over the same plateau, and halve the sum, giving 5.74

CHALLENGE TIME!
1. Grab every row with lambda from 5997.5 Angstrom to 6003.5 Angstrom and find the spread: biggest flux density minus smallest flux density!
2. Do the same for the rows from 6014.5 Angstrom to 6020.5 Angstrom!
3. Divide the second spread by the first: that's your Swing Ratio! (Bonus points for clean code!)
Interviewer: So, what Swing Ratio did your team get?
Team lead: 1.9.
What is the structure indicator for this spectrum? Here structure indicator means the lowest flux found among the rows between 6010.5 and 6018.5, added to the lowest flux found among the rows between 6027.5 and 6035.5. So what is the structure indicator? 22.3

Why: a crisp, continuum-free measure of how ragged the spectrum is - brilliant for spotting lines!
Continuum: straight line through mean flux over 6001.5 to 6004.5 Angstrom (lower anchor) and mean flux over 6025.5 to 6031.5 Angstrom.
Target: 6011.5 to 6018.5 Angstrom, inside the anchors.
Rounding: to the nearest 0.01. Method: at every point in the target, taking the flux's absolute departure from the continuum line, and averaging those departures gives 0.22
